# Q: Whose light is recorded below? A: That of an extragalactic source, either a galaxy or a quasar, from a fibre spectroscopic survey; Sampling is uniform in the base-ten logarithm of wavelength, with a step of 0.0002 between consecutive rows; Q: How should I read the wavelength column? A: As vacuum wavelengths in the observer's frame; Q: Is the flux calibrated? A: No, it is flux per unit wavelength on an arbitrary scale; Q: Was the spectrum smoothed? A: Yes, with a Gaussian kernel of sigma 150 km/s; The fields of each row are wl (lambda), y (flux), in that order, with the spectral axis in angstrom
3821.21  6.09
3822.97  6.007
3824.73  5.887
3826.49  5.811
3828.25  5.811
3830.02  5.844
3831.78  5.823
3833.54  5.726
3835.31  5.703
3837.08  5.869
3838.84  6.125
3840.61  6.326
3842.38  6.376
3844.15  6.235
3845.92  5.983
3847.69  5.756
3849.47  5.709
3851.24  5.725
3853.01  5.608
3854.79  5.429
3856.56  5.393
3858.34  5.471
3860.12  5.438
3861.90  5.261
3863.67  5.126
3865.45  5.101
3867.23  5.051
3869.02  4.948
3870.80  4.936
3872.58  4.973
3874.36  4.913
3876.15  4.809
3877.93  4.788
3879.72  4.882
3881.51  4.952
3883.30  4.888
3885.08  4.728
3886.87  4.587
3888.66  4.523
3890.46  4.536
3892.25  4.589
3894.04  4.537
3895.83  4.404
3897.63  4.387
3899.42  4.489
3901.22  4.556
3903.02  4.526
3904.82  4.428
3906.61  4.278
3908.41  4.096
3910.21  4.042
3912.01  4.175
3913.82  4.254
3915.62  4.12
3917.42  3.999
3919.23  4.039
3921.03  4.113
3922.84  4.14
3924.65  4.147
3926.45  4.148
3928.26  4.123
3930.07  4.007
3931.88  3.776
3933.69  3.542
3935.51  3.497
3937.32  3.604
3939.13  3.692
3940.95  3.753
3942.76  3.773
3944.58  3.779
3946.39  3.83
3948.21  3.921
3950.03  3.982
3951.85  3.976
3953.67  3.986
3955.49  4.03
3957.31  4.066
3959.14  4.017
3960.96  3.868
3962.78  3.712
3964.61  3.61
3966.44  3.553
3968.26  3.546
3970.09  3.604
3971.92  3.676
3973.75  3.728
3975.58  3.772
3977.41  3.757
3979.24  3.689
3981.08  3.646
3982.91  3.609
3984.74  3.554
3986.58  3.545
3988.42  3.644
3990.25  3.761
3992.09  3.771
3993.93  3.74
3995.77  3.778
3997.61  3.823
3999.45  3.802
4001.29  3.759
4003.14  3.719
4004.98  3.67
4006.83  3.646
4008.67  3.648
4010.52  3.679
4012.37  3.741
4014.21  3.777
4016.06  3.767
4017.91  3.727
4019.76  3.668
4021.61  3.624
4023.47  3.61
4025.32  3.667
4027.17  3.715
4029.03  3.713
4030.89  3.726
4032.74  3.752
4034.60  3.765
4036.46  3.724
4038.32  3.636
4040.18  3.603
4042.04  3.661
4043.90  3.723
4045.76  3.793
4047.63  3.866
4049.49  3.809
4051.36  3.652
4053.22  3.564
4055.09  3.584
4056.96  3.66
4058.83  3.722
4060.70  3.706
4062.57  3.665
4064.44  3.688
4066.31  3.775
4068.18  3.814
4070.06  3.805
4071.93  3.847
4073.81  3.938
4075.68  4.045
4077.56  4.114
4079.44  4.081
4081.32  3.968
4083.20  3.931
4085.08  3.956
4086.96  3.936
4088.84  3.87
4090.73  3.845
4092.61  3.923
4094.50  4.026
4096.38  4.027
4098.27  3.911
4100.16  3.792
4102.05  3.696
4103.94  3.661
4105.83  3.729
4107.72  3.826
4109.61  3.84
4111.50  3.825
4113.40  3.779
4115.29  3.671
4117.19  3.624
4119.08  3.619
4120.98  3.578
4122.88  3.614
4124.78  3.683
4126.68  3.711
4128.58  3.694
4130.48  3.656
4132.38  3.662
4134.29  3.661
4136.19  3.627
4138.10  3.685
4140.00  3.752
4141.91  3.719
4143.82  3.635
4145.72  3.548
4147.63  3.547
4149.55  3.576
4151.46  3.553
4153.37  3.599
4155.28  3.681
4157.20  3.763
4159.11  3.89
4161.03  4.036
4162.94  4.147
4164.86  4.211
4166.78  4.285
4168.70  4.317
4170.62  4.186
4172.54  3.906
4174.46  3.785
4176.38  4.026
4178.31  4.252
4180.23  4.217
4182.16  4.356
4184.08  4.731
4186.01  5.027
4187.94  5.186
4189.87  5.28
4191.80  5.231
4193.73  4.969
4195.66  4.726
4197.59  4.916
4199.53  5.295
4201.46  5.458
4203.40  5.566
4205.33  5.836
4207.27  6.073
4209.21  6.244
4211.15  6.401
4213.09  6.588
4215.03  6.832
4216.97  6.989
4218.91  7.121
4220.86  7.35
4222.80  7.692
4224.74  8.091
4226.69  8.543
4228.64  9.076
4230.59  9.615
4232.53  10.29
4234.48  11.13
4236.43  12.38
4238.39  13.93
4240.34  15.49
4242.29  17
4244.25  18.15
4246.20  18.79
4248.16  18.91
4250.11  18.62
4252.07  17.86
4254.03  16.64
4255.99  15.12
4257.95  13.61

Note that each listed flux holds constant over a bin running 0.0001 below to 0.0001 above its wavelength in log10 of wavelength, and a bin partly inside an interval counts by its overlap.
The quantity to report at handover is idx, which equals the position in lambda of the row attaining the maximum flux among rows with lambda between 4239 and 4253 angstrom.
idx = 4248.16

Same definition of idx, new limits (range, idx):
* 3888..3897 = 3892.25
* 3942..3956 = 3955.49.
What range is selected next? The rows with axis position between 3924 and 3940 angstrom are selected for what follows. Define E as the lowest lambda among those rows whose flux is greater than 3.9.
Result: 3924.65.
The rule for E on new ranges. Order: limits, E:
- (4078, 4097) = 4079.44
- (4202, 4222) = 4203.40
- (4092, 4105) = 4092.61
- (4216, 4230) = 4216.97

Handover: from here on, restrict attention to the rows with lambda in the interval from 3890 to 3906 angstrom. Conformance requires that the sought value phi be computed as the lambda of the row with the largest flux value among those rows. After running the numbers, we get 3892.25 angstrom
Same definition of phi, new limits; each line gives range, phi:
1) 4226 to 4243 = 4242.29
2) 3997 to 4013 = 3997.61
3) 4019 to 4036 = 4034.60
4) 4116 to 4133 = 4126.68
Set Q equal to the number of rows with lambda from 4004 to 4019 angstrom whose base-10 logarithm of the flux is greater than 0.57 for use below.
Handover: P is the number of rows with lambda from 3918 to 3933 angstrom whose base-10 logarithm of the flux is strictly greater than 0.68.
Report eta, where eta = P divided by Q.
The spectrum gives 0.0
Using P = 0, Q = 4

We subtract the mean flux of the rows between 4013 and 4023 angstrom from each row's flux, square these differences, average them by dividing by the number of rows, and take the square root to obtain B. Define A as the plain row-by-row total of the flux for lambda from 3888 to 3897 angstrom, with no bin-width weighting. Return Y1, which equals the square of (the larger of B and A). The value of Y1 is 510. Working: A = 23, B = 0.06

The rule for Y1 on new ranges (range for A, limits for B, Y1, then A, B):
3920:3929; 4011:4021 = 427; 21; 0.04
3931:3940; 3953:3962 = 328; 18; 0.07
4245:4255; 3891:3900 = 8248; 91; 0.08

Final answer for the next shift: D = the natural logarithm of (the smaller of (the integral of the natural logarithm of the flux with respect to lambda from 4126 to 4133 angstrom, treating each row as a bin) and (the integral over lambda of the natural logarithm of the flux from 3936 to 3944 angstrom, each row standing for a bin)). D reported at 2.21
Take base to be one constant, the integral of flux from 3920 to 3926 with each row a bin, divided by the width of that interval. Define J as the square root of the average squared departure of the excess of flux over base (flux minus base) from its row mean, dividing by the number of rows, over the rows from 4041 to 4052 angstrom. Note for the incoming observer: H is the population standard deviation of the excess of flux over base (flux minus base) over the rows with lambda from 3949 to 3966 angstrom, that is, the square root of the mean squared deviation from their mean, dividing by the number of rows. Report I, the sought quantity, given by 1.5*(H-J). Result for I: 0.10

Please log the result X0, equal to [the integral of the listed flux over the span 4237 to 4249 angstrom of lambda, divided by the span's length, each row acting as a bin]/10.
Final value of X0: 1.69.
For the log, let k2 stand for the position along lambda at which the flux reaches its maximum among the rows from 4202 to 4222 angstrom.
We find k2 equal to 4220.86 angstrom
